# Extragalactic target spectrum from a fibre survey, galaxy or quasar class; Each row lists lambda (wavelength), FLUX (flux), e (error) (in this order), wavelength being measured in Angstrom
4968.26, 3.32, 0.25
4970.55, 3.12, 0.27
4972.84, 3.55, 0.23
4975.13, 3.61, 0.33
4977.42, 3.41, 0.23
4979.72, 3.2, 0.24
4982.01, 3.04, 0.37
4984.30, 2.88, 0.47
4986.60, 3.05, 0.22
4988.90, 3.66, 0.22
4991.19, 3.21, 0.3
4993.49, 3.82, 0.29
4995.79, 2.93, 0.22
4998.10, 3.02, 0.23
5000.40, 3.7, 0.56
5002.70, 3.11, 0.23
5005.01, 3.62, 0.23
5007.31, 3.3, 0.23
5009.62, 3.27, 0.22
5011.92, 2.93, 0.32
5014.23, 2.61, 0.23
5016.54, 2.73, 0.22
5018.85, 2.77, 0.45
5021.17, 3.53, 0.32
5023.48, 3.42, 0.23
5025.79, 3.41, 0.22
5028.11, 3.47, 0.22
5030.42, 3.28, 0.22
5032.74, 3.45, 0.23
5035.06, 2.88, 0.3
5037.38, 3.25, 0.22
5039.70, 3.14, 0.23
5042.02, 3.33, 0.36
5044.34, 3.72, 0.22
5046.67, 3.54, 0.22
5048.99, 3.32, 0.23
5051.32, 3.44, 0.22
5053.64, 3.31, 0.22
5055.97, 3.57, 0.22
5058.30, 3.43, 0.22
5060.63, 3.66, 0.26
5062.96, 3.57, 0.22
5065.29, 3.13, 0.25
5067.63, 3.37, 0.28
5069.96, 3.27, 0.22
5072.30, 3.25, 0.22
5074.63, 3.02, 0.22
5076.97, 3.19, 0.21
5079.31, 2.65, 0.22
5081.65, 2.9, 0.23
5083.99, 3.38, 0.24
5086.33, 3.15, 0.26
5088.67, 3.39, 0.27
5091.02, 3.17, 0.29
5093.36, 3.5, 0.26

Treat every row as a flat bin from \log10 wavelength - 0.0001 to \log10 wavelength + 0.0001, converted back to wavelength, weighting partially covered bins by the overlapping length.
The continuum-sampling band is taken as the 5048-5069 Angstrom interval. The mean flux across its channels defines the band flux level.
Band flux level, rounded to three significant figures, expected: 3.42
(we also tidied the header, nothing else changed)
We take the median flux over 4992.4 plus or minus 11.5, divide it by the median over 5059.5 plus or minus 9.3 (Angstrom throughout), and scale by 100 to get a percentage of 89.7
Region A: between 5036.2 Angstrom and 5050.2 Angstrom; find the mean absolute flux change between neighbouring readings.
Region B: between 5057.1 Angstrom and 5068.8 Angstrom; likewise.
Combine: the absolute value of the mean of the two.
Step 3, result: 0.23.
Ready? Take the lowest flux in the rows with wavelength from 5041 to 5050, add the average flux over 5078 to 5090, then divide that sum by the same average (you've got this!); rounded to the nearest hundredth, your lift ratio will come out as 2.07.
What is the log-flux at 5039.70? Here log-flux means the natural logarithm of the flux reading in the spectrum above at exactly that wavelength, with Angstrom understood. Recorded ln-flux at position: 1.14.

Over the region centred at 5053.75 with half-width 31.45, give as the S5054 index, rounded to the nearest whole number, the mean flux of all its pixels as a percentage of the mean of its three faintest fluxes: 118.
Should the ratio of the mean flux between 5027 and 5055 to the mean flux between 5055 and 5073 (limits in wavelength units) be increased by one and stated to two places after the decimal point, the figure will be 1.98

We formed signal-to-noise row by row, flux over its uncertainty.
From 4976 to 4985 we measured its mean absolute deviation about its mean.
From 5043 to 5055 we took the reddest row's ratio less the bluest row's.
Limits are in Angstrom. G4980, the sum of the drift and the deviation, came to 1.6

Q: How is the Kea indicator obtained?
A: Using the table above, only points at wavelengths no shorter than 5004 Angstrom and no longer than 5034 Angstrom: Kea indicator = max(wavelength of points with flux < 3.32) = 5030.42 Angstrom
